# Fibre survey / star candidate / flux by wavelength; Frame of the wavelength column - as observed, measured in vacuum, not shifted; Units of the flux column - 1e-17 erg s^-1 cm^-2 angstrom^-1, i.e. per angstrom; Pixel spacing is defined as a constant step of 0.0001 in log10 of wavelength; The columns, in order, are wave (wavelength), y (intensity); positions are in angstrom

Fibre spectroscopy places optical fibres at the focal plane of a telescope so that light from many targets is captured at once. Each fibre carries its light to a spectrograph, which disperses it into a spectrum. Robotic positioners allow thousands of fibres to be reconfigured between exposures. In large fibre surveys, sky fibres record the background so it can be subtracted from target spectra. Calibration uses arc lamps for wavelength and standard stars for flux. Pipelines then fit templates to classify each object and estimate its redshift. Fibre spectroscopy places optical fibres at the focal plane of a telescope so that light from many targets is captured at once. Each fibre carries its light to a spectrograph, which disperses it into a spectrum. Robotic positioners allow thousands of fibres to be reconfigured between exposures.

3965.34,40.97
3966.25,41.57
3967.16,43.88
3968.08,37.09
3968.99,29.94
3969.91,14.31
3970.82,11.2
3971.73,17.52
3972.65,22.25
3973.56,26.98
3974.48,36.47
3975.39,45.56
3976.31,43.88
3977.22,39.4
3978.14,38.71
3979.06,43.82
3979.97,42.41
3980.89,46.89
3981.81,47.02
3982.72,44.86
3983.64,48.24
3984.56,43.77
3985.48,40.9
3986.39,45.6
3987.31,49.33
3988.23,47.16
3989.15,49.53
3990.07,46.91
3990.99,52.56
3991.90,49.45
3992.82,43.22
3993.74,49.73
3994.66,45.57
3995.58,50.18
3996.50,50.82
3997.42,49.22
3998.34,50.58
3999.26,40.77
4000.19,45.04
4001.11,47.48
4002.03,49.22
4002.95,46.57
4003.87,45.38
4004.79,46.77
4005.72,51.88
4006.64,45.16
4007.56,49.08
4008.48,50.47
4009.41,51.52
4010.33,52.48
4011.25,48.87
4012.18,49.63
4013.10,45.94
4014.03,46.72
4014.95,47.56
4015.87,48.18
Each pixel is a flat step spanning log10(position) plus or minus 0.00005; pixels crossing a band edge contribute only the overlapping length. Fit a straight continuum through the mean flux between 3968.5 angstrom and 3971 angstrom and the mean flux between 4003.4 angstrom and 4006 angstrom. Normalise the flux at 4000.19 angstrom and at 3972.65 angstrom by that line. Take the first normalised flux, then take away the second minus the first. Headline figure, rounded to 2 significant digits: 1.0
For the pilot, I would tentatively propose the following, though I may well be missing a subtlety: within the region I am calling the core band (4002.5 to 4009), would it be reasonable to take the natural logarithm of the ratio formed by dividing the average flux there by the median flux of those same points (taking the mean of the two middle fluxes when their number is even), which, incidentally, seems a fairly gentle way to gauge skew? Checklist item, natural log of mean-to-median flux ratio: 0.024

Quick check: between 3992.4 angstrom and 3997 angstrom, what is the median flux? 50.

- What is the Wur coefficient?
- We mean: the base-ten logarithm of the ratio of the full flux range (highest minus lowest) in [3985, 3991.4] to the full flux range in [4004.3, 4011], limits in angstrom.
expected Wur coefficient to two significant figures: 0.20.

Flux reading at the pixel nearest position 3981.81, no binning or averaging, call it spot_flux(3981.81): 47.02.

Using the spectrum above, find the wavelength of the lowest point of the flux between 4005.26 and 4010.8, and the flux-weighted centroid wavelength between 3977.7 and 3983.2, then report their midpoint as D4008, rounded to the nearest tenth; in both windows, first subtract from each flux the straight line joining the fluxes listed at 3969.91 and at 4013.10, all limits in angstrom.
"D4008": 3993.6 angstrom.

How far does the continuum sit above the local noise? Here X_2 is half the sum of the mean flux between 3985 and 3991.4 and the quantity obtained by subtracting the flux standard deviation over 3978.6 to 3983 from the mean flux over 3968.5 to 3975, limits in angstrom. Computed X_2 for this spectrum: 34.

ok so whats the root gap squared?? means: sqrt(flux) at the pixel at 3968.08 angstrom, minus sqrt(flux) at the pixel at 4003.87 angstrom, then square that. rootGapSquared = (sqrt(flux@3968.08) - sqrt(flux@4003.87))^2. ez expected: 0.42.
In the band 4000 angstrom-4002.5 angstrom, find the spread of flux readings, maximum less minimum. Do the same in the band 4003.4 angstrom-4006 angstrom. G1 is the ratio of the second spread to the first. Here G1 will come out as 1.6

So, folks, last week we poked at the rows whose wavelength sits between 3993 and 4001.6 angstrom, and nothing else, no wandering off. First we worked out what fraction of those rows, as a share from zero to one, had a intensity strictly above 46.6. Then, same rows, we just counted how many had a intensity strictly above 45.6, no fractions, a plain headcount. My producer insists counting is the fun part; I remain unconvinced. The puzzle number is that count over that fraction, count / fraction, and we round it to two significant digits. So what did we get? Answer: 9.0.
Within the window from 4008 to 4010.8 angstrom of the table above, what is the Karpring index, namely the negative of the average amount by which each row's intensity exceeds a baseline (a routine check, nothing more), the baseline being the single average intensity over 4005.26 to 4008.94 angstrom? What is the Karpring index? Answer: -2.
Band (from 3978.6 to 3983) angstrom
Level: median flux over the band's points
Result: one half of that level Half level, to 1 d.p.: 22.4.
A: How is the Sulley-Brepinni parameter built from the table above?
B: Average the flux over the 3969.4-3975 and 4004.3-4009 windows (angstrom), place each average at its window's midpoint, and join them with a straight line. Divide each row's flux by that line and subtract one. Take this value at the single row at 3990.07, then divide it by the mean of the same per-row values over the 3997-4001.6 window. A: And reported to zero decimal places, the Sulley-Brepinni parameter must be 4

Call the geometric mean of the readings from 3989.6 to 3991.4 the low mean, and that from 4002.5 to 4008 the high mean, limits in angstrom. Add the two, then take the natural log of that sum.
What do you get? 4.58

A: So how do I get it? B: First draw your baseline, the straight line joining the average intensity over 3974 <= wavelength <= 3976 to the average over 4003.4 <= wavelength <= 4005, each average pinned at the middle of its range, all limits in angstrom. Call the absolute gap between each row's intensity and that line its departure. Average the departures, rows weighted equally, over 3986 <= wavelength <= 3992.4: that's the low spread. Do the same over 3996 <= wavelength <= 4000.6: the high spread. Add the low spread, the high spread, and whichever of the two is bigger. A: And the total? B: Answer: 14.5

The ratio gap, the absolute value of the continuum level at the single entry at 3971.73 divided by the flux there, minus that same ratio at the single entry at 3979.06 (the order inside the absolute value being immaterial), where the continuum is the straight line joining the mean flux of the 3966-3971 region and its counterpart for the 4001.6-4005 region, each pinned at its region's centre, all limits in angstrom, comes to 1.0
